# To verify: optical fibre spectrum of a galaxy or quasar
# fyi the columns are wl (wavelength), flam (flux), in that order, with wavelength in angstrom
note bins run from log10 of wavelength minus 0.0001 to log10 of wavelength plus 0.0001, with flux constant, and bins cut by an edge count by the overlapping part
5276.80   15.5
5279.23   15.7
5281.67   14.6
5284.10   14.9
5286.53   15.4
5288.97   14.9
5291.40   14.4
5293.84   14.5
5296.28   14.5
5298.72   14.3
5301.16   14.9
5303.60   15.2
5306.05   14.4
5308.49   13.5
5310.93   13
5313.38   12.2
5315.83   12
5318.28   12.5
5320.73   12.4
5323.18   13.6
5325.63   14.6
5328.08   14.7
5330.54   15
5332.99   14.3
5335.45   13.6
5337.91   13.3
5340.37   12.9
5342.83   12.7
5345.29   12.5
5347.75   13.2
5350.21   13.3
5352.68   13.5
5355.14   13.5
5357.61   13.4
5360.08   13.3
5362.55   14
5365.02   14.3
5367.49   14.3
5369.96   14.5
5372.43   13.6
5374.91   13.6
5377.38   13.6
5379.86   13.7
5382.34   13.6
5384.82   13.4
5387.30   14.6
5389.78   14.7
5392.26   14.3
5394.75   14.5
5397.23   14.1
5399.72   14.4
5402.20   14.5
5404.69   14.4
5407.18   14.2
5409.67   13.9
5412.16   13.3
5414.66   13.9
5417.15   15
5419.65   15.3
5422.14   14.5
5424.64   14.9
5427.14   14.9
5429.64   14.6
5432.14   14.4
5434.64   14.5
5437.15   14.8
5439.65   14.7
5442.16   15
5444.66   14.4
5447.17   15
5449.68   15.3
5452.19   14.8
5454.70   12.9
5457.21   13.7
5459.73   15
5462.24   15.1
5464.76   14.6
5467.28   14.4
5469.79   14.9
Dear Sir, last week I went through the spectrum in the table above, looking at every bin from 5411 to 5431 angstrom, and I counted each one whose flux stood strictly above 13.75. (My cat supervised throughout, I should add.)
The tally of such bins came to 7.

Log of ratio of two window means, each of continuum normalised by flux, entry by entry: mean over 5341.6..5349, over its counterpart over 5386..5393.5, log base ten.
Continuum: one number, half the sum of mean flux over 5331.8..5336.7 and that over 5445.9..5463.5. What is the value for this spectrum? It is 0.06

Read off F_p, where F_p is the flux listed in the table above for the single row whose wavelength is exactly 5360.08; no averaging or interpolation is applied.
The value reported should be 13.3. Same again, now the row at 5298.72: 14.3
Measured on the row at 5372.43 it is 13.6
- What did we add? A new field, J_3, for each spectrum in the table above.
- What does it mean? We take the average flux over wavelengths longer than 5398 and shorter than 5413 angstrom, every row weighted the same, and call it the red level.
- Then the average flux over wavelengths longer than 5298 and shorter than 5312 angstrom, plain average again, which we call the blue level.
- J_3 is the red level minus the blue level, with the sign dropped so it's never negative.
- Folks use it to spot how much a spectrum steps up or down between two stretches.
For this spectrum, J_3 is 0.1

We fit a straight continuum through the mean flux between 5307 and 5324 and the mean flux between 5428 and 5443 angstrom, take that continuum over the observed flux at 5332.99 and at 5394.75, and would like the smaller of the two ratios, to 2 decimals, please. 0.91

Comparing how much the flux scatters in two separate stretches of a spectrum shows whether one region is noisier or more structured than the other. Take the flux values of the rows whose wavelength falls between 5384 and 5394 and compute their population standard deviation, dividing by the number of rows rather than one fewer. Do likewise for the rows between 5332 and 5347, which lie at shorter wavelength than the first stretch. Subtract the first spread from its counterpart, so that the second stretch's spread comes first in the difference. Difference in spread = 0.1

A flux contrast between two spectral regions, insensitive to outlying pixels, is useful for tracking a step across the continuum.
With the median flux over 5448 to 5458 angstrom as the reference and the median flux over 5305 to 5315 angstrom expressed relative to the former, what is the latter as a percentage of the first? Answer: 93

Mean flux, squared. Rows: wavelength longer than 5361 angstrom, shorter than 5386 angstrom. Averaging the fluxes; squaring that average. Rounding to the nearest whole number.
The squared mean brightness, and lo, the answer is 192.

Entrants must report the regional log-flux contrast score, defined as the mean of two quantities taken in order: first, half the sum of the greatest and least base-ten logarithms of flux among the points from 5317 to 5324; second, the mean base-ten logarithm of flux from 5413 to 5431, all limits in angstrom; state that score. 1.14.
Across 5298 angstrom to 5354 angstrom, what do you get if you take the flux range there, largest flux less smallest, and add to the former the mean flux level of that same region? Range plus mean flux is 16.7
